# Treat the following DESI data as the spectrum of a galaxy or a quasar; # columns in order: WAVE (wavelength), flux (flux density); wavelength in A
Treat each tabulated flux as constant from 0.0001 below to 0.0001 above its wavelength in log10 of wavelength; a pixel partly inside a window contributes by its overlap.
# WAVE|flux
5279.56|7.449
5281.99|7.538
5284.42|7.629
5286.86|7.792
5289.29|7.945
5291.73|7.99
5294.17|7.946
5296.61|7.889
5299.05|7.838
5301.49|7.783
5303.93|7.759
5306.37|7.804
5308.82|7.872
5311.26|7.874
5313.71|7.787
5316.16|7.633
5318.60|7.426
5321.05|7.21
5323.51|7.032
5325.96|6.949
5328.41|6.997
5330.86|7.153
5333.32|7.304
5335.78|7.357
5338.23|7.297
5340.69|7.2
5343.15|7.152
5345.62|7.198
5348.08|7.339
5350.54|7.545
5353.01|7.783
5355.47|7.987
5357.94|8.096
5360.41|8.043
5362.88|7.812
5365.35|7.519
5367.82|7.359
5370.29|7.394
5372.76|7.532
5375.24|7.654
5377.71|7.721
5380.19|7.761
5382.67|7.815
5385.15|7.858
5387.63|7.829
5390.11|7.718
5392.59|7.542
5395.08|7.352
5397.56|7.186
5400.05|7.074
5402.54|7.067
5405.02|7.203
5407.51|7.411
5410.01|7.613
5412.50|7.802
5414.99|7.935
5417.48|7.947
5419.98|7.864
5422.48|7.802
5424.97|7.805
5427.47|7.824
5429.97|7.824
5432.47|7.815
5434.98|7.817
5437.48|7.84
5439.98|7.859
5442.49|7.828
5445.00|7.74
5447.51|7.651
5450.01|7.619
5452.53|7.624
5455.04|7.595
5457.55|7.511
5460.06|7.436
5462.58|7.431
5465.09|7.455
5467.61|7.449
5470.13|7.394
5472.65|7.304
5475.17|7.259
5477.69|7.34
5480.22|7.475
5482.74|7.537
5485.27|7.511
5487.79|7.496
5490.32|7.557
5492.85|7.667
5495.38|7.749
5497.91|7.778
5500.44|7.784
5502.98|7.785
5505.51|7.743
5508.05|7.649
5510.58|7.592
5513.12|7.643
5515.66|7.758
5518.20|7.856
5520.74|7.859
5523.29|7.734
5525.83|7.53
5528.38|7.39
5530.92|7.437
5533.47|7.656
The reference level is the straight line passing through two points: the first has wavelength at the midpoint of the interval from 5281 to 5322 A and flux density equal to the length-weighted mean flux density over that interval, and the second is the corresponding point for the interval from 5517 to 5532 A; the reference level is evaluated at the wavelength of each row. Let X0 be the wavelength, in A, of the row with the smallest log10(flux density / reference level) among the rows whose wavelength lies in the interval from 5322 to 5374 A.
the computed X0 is 5325.96 A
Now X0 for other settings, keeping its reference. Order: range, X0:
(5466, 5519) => 5475.17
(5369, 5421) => 5402.54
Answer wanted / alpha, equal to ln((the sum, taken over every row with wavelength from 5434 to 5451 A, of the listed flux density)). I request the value 4.0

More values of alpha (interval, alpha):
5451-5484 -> 4.6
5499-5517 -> 4.0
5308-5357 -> 5.0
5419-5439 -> 4.1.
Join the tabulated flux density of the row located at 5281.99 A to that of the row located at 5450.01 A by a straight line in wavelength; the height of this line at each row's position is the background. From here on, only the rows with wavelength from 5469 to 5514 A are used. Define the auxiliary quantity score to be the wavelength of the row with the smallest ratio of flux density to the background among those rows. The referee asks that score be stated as 5475.17 A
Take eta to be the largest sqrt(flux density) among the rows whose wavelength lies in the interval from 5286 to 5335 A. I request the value 2.83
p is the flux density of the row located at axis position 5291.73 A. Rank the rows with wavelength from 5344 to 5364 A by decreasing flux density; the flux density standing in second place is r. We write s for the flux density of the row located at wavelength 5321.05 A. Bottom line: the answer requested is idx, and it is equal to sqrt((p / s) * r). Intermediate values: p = 7.99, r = 8.043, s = 7.21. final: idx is 2.99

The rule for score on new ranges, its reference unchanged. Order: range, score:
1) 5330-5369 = 5343.15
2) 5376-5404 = 5402.54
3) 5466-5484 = 5475.17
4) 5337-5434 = 5402.54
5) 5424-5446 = 5445.00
